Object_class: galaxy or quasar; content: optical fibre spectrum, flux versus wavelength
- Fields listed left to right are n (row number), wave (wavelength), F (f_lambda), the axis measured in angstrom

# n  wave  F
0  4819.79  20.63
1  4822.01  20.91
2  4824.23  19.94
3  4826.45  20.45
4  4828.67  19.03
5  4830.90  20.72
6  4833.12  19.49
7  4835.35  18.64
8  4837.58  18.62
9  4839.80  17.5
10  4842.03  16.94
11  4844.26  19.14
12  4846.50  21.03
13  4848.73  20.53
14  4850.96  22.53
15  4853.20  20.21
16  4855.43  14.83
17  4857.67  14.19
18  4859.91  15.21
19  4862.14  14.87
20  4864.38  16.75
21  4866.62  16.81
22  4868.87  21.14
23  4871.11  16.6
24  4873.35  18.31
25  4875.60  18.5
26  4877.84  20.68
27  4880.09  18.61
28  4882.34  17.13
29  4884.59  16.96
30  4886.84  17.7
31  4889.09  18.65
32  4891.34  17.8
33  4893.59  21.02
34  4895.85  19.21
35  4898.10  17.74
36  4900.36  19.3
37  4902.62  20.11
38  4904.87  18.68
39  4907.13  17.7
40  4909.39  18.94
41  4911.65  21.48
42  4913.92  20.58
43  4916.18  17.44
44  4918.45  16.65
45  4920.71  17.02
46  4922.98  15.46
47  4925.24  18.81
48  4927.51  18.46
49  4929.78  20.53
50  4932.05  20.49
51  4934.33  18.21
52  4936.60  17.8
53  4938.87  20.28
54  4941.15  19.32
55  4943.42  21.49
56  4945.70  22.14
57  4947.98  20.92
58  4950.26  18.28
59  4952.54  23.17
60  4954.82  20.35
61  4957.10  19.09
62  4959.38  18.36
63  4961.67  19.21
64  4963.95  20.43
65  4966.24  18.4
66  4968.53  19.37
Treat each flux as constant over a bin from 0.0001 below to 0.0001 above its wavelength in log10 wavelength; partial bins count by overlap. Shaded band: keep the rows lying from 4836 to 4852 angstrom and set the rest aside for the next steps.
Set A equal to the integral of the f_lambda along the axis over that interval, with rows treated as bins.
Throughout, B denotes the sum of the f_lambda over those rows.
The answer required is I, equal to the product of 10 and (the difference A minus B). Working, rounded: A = 311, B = 136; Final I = 1747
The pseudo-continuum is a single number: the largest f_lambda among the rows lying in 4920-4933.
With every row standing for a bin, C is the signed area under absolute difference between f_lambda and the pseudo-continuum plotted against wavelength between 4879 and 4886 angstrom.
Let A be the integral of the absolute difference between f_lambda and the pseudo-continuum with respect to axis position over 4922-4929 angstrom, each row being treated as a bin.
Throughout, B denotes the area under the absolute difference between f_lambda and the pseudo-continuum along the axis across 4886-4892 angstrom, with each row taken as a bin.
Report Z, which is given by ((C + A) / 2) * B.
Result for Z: 294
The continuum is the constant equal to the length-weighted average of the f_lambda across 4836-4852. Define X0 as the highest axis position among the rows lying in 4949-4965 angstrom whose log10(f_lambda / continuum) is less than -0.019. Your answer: 4959.38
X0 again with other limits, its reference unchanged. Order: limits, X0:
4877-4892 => 4891.34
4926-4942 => 4936.60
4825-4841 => 4839.80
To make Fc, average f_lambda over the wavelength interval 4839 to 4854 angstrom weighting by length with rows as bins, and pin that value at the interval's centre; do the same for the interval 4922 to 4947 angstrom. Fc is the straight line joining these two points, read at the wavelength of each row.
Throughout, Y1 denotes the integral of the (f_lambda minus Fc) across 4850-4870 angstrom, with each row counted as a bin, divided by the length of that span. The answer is -2.3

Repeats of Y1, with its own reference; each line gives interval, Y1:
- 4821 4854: -0.1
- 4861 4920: -1.1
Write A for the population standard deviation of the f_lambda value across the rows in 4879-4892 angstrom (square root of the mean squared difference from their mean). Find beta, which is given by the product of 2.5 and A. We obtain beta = 1.6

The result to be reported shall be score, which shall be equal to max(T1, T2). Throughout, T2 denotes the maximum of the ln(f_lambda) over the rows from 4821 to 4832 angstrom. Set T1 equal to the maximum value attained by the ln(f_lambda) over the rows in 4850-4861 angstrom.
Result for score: 3.11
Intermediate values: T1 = 3.11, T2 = 3.040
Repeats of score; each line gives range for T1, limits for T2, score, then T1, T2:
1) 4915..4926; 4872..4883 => 3.03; 2.93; 3.029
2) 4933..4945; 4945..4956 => 3.14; 3.07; 3.143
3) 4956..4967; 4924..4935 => 3.02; 3.02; 3.022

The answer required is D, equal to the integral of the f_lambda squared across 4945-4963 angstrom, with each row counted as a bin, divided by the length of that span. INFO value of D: 409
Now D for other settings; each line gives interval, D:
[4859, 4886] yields 315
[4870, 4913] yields 352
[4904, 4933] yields 350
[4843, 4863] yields 337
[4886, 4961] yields 371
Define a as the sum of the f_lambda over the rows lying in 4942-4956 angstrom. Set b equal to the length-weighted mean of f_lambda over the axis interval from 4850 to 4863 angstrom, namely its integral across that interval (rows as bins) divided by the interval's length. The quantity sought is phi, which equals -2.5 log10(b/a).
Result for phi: 2.18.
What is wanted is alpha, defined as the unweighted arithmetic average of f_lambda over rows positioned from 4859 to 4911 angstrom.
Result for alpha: 18.2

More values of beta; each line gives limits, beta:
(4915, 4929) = 2.8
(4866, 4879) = 4.3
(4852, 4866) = 5.1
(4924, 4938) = 2.7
